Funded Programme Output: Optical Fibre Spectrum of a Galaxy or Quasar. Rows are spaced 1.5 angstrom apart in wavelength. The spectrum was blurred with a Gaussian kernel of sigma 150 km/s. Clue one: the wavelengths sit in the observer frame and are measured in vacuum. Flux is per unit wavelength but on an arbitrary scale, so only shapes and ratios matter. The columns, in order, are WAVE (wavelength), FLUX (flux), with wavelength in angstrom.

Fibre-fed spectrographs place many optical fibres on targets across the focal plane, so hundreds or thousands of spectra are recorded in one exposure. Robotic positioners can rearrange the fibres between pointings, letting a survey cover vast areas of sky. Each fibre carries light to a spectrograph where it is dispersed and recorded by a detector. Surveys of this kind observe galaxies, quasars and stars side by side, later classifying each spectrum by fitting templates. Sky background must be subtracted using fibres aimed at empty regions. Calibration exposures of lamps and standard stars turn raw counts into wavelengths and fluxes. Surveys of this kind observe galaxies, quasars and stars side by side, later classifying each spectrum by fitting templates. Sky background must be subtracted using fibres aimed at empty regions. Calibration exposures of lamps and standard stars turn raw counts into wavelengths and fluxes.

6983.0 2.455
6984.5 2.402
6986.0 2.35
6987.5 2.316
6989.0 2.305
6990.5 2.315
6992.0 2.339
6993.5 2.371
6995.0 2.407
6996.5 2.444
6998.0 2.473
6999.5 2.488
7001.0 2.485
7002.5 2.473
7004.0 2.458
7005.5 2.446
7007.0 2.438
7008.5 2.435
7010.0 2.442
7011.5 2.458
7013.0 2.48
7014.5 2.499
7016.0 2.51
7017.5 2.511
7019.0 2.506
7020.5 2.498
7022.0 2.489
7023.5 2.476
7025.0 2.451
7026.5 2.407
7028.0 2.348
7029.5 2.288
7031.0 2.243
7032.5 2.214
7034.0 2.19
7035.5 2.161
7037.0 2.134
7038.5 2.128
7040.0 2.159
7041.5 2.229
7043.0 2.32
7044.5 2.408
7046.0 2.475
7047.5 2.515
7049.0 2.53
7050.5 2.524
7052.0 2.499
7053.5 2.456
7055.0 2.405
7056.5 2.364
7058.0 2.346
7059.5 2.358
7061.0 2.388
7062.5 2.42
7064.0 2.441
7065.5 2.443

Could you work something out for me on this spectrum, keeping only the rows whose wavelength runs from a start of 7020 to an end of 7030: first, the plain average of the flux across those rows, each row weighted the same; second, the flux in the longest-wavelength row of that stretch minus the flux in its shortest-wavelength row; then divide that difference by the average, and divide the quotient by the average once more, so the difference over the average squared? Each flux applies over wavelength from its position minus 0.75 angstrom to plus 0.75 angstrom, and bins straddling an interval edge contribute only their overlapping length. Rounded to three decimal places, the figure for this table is -0.036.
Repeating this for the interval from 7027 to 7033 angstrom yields -0.026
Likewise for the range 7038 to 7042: 0.021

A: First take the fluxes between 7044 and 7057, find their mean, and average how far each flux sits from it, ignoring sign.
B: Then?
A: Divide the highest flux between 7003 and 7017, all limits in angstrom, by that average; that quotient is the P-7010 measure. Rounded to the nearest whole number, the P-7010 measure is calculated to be 51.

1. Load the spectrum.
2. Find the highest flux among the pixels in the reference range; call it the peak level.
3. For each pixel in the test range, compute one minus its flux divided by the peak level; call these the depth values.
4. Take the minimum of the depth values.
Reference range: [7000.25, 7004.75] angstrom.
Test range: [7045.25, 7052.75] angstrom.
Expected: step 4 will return -0.018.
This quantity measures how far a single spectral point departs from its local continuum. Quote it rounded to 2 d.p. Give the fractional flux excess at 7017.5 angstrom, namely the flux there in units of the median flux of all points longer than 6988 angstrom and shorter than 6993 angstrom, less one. 0.08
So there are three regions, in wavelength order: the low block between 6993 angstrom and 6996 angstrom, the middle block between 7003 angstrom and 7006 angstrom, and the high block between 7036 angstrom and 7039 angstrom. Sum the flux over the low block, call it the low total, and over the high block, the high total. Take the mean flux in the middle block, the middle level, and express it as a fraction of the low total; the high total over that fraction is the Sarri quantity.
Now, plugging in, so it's 8.3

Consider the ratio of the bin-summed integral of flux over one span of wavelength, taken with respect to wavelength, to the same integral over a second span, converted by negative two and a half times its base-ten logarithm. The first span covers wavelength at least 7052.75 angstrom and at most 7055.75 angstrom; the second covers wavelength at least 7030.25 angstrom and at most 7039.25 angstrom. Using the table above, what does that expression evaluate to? 1.07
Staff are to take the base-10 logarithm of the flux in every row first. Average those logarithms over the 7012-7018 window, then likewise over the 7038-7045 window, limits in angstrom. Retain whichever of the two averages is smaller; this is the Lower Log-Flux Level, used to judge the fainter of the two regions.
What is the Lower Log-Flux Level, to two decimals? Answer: 0.35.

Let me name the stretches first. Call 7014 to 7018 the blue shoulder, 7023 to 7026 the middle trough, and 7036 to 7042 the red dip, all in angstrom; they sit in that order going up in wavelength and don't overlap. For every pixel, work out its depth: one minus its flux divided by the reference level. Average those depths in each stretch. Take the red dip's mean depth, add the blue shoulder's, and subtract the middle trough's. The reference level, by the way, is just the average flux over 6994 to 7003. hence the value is 0.10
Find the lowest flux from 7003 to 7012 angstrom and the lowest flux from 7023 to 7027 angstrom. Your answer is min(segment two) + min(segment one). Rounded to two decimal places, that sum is 4.84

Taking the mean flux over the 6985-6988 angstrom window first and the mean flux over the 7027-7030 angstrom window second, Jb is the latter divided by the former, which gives 0.99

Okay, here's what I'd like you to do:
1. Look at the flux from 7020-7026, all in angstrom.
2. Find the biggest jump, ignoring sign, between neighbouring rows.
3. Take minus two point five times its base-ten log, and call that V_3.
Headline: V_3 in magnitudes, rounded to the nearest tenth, 4.0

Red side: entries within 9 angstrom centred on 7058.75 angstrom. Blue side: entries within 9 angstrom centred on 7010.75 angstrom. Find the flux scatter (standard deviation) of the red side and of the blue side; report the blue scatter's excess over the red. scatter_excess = -0.003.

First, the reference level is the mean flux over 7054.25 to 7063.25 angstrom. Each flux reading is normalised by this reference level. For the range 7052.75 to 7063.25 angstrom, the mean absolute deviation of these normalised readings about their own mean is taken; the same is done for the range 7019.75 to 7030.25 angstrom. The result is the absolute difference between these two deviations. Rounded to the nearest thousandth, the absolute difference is 0.014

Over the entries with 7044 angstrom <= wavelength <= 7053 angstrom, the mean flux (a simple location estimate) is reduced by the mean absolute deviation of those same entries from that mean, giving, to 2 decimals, 2.46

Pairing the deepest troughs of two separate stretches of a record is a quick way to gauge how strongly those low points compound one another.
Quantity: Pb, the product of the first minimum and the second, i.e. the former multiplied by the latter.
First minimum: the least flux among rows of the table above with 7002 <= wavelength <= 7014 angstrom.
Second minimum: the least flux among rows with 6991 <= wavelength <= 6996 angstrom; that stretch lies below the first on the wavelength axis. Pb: 5.7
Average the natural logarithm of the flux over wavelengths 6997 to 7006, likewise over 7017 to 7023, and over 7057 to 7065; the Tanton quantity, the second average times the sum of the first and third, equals 1.63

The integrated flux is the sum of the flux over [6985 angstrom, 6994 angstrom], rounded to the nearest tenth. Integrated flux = 14.0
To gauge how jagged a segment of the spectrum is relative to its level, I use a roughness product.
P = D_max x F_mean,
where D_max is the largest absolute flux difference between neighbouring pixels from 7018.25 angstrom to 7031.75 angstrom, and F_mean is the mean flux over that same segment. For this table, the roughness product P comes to 0.14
